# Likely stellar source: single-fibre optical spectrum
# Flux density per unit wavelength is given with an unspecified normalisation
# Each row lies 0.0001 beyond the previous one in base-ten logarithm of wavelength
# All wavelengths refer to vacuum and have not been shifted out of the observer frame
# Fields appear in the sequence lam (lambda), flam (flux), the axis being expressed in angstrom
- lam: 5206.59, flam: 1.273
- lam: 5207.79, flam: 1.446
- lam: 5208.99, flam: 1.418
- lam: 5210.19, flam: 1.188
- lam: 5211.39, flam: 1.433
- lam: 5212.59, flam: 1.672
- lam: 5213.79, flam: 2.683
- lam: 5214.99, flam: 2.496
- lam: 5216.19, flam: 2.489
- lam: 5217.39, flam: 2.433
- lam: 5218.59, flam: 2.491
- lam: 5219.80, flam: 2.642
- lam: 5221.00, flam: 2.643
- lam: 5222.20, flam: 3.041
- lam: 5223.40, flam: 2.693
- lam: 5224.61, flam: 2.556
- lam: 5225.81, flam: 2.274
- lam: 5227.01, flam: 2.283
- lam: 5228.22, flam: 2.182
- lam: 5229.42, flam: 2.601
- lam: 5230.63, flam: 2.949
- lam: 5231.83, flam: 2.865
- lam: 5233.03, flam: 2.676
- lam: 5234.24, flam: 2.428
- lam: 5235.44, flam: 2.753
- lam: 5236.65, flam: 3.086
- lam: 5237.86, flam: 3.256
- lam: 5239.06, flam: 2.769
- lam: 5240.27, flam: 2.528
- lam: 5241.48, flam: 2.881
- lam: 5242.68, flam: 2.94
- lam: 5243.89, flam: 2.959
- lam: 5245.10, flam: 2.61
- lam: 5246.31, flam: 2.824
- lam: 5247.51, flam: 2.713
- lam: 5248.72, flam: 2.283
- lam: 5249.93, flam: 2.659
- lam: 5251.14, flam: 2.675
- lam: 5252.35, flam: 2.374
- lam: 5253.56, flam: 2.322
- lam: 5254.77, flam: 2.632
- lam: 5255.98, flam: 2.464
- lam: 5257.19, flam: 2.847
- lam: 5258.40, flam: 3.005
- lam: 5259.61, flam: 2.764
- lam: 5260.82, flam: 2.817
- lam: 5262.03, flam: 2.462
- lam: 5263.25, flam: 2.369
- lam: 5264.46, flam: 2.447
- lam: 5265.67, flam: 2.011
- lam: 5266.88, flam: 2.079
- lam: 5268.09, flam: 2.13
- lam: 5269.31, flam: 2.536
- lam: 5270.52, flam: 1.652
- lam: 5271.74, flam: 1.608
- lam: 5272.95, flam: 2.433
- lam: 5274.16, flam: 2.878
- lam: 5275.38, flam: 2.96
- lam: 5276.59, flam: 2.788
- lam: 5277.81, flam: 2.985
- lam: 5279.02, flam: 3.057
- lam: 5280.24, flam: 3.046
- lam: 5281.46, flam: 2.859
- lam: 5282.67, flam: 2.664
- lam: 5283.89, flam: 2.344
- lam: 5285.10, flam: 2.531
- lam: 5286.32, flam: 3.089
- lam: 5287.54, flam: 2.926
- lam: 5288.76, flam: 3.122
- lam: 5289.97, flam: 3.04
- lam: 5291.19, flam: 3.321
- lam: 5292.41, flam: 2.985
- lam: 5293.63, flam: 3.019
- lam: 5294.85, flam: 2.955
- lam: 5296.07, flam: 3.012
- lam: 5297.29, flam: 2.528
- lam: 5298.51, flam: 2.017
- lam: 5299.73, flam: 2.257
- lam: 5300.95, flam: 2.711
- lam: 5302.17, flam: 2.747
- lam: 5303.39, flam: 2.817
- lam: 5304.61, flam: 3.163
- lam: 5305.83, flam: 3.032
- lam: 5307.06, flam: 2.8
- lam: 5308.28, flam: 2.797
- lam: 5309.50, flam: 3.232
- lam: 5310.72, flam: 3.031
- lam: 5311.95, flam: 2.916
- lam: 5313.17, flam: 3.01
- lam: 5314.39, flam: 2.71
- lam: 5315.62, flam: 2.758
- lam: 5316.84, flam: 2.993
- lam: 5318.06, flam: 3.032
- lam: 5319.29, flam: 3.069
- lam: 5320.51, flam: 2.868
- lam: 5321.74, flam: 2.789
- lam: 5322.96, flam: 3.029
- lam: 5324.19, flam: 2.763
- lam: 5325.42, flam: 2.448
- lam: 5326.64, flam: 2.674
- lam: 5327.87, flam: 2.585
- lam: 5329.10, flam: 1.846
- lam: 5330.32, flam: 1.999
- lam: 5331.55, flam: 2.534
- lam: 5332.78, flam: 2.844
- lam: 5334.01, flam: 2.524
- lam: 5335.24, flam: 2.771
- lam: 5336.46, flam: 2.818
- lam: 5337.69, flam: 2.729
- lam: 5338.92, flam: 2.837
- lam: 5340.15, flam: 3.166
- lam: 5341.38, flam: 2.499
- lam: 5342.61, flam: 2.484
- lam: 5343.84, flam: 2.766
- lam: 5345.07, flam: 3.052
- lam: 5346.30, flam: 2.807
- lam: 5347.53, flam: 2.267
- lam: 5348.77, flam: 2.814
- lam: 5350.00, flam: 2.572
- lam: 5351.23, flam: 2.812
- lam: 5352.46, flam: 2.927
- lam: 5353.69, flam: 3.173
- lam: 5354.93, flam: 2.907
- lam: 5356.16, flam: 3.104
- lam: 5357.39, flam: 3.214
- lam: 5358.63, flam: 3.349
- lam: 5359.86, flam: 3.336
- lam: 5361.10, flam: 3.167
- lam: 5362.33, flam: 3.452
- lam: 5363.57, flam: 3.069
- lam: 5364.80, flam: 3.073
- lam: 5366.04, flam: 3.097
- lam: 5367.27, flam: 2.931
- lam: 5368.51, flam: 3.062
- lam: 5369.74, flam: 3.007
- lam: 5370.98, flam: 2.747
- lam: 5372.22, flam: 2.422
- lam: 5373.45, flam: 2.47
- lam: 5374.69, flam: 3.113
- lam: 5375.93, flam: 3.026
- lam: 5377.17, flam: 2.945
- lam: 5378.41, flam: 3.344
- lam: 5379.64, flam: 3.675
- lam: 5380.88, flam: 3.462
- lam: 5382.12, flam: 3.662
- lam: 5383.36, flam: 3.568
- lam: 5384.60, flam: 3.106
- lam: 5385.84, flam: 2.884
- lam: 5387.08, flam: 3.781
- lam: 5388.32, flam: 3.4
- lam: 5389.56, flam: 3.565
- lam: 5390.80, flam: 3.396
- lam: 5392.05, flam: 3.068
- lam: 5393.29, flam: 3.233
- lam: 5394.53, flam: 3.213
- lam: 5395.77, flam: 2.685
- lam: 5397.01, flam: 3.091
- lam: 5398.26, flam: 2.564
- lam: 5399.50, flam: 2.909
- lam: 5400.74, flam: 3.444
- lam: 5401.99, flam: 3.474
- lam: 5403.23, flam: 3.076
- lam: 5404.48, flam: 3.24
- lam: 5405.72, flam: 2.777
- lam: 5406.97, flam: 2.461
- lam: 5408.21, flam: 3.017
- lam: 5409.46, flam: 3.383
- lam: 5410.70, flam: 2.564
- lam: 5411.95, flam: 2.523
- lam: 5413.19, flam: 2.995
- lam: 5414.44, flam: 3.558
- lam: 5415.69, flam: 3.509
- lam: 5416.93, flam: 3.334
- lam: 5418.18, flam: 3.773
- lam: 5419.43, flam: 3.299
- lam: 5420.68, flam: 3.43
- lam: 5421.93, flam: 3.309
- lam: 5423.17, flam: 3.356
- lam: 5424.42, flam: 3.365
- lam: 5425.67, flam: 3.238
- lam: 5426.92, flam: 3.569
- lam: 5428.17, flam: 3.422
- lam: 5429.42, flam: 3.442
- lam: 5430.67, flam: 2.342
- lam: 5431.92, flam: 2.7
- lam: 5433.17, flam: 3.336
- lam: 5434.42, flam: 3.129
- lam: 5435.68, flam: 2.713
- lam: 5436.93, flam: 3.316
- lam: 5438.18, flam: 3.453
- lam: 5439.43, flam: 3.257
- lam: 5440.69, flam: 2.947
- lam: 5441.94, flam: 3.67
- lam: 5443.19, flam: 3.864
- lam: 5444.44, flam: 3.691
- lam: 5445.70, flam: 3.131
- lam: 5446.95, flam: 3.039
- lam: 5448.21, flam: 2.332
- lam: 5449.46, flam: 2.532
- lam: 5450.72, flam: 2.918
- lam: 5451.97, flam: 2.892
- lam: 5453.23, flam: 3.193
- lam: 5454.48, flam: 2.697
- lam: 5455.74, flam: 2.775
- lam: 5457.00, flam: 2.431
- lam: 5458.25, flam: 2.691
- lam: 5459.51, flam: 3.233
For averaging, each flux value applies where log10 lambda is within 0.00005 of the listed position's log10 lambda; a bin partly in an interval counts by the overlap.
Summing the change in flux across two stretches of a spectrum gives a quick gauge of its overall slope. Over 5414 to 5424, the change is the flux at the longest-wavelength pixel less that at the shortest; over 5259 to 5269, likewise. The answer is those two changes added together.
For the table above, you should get -0.8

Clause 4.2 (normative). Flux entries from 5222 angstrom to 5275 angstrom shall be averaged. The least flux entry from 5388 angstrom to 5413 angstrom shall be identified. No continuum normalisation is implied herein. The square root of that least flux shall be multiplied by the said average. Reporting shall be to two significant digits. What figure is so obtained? 4.0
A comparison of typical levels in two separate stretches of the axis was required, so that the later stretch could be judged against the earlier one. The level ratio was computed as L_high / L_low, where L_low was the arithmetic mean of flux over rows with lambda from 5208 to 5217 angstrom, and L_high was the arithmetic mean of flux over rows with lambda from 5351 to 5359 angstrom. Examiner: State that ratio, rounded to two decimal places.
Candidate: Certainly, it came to 1.61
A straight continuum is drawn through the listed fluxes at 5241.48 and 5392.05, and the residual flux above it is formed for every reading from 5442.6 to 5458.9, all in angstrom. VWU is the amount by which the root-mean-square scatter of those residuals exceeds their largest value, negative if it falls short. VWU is -0.25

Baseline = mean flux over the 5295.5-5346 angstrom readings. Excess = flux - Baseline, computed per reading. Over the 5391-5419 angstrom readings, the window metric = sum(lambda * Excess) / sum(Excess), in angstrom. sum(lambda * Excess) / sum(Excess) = 5407.2 angstrom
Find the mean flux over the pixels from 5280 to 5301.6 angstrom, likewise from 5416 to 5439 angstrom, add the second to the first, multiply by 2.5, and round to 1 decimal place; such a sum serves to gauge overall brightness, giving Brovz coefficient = 15.1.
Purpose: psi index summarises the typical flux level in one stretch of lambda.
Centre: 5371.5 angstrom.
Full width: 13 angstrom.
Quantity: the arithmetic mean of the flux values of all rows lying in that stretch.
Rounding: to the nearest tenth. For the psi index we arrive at 2.9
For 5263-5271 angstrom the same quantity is 2.2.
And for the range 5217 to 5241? 2.7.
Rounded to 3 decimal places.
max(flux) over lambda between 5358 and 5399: 3.781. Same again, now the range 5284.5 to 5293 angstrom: 3.321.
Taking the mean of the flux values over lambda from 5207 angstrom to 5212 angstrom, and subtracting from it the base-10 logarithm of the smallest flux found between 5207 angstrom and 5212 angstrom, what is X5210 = 1.3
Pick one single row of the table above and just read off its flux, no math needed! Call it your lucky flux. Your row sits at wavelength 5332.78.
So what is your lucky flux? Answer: 2.844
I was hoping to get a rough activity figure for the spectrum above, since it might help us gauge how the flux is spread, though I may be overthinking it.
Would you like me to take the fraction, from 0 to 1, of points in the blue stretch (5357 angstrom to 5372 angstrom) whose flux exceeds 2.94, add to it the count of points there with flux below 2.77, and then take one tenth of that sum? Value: 0.2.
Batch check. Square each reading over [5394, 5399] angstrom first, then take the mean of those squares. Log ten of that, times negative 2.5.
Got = -2.31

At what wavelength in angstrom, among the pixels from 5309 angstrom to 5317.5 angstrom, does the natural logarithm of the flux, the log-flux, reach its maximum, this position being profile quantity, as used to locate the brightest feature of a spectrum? 5309.50 angstrom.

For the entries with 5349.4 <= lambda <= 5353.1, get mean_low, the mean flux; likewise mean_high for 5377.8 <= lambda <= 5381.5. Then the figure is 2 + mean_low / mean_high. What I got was 2.79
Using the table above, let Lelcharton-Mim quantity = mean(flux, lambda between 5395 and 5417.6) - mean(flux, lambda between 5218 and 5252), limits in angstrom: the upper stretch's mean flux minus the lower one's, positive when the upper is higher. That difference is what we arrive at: 0.35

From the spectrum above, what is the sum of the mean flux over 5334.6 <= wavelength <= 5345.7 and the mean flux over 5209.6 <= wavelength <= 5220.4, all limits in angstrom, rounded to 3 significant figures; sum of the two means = 4.96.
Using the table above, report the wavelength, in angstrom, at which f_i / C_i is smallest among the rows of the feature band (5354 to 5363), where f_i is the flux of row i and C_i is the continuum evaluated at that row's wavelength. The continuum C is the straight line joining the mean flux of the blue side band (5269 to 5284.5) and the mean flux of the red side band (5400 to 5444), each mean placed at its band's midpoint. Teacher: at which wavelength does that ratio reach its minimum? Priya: 5354.93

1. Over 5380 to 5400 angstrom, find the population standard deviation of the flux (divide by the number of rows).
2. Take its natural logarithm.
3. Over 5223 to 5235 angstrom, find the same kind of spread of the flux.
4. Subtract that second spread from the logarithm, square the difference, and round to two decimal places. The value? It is 1.75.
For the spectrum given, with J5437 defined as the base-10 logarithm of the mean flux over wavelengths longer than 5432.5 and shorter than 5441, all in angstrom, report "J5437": 0.50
